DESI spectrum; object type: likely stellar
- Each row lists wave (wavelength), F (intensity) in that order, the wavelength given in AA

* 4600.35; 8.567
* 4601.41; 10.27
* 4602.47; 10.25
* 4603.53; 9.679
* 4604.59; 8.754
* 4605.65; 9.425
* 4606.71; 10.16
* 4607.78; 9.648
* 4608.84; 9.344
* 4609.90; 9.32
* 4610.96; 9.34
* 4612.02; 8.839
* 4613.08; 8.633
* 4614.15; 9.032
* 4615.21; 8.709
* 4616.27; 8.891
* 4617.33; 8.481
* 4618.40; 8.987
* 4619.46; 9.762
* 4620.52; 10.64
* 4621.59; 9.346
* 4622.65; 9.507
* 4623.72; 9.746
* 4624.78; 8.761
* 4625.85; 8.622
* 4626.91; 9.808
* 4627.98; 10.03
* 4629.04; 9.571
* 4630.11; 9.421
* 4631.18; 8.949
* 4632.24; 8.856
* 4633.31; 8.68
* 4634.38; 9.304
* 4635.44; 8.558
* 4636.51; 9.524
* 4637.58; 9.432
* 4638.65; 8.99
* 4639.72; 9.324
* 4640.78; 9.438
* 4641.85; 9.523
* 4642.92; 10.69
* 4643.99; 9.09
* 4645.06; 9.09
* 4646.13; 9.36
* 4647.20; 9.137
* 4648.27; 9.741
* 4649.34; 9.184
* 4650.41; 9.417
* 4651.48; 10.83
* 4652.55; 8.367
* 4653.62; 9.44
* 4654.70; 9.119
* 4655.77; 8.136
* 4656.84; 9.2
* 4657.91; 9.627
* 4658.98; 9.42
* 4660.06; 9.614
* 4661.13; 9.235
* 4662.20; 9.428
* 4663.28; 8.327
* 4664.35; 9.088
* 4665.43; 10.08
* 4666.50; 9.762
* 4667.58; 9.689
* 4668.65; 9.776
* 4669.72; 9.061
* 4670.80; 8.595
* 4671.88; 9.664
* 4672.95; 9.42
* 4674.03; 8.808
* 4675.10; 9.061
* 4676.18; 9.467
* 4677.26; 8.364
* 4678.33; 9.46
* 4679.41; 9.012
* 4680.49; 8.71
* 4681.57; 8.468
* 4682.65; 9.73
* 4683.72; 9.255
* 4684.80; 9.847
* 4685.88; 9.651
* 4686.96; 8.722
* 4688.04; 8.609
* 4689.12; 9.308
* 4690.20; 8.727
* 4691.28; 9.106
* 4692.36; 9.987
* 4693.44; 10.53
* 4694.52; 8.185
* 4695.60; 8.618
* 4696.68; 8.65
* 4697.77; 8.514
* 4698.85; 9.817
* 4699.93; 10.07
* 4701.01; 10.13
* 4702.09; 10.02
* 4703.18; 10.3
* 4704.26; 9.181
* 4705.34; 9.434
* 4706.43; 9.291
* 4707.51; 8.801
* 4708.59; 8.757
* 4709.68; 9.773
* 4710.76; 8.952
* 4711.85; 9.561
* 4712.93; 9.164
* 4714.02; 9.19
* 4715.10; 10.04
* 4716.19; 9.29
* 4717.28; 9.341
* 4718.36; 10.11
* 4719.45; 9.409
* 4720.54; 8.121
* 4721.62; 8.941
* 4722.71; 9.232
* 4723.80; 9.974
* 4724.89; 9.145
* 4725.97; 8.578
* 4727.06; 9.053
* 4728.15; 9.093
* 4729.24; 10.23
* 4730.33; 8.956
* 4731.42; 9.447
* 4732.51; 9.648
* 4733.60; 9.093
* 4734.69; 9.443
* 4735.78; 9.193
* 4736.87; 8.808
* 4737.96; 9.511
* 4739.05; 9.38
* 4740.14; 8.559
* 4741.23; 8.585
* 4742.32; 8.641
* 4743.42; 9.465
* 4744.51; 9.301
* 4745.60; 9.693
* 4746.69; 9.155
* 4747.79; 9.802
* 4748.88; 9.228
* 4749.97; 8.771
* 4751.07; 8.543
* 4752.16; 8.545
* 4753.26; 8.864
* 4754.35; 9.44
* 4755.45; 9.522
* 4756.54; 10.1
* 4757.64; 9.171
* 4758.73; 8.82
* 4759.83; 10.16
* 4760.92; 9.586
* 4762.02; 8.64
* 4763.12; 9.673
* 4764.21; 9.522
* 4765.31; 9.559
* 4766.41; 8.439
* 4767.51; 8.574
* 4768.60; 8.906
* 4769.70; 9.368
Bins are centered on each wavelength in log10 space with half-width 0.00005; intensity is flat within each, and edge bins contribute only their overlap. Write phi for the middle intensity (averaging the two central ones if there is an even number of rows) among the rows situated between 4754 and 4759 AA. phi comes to 9.44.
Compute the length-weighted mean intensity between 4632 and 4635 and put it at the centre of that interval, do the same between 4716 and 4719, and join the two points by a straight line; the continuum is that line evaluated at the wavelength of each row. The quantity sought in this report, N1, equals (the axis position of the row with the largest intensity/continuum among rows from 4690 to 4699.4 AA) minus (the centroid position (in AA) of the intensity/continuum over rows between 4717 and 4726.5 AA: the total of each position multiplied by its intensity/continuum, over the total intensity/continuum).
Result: -28.1 AA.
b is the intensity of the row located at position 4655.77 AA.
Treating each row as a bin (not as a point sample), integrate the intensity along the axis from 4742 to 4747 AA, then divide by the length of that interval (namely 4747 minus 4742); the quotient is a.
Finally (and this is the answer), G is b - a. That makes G -1.15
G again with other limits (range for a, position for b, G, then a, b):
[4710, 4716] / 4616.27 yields -0.50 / 9.39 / 8.891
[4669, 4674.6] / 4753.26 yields -0.27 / 9.14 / 8.864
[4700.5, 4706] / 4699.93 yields 0.28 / 9.79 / 10.07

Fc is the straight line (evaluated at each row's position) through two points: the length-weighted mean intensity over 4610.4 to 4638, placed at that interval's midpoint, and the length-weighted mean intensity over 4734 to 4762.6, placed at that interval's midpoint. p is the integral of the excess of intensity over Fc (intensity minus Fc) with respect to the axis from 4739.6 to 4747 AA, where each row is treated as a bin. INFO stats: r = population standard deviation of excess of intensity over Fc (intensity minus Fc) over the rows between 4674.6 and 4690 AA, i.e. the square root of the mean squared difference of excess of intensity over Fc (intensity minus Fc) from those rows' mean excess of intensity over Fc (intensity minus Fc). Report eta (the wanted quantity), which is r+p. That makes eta -1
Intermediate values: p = -1.0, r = 0.47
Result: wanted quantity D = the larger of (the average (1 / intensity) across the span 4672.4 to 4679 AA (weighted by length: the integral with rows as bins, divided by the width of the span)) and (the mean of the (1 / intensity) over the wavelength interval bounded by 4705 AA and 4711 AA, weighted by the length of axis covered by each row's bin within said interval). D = 0.1103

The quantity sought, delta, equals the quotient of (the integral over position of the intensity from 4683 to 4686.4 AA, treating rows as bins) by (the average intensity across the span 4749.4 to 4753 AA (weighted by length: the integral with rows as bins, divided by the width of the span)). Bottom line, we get 3.8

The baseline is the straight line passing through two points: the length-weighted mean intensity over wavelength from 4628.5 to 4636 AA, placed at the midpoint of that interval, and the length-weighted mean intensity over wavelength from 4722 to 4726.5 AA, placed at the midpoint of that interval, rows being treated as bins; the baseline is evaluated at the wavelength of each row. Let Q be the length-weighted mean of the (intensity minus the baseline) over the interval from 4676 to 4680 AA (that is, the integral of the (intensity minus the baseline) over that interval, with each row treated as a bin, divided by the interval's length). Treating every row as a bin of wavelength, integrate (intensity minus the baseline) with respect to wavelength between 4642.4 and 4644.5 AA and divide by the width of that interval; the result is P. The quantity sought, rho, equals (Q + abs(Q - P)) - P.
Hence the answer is 0.00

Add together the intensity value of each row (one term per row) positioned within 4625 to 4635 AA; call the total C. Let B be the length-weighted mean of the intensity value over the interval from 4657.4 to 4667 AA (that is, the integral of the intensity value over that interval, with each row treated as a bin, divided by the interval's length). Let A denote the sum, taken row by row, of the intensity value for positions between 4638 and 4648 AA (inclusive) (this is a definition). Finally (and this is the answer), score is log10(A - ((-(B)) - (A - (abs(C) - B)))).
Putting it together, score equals 2.02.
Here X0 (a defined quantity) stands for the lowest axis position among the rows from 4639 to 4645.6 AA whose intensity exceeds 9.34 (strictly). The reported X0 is 4640.78 AA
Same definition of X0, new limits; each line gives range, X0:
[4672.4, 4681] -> 4672.95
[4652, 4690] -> 4653.62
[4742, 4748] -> 4743.42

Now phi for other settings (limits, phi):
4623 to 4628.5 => 9.75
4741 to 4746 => 9.30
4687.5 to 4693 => 9.11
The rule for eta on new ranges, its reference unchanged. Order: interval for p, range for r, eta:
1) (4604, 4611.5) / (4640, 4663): 2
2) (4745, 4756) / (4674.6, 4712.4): 0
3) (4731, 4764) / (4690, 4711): 2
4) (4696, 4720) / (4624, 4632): 6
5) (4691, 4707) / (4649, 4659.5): 5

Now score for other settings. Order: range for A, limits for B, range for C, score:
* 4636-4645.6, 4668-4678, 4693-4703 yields 2.02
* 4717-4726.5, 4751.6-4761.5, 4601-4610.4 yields 1.99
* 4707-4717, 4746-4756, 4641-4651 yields 2.00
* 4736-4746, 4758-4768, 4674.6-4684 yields 2.00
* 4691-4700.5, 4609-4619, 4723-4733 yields 2.00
